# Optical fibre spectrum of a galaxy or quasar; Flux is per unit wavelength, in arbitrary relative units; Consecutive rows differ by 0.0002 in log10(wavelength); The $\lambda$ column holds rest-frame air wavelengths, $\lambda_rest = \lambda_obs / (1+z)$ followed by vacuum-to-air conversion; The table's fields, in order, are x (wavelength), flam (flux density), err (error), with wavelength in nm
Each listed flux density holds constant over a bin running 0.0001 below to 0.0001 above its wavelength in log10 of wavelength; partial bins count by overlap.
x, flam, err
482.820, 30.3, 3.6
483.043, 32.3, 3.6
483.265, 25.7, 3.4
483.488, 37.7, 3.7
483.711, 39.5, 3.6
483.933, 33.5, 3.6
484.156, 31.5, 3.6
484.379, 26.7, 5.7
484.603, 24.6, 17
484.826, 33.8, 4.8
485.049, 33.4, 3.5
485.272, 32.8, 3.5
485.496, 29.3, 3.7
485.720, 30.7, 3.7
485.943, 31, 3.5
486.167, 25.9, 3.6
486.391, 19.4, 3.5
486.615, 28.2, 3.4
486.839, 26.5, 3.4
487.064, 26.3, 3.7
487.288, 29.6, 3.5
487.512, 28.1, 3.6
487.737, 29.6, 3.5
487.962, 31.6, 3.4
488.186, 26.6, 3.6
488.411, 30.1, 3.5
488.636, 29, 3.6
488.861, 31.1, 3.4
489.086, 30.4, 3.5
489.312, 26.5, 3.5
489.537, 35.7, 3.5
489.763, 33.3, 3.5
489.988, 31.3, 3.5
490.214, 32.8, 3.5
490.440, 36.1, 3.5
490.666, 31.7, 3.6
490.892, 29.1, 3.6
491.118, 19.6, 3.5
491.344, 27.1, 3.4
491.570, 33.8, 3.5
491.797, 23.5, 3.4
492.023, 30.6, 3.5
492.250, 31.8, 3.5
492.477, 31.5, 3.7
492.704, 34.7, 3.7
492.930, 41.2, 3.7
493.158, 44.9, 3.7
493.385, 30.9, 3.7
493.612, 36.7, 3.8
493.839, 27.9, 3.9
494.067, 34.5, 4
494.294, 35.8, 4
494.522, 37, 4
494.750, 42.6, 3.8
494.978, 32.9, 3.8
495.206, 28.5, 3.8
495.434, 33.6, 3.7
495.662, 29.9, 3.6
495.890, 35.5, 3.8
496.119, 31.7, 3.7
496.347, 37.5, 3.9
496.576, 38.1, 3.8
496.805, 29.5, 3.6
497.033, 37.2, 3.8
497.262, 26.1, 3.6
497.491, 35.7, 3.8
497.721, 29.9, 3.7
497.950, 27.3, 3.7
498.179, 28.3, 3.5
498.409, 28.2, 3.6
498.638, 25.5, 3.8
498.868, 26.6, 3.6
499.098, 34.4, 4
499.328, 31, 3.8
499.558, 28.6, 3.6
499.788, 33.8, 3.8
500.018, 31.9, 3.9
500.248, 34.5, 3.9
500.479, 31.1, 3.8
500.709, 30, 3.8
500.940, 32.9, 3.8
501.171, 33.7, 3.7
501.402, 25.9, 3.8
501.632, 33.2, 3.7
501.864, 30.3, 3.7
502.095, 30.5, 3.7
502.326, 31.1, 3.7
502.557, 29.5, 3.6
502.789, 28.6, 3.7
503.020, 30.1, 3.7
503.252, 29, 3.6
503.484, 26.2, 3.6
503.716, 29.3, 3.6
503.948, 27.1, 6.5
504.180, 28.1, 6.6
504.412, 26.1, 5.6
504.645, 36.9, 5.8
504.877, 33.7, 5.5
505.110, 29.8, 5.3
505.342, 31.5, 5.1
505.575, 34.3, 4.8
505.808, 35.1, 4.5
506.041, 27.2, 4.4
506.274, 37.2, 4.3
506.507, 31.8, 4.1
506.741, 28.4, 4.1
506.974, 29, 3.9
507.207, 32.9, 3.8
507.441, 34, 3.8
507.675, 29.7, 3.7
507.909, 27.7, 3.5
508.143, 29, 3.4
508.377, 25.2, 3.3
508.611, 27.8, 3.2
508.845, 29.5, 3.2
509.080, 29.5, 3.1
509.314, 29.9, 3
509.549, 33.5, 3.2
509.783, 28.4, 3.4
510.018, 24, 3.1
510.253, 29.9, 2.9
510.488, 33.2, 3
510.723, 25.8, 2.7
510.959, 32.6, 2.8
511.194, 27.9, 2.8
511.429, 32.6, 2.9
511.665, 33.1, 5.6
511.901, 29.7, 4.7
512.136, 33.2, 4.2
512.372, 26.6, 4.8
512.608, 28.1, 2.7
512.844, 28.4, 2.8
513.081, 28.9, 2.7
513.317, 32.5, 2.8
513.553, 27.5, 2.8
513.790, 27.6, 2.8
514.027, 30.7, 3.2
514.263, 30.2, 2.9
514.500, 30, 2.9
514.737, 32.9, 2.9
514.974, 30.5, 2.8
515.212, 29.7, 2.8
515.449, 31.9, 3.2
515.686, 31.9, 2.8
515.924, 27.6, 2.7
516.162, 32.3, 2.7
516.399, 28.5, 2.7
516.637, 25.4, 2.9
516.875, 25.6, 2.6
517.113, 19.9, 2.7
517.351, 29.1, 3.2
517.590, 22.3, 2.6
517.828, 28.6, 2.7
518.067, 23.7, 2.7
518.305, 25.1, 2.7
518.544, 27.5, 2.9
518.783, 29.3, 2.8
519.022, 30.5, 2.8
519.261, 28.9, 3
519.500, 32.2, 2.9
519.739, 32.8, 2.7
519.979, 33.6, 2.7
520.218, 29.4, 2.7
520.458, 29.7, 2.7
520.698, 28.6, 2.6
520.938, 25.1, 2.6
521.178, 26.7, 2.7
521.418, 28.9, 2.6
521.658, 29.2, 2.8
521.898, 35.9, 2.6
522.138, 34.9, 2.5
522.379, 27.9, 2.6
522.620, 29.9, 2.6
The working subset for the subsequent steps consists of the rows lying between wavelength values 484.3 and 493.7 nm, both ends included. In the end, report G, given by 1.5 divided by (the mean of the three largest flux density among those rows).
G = 0.0366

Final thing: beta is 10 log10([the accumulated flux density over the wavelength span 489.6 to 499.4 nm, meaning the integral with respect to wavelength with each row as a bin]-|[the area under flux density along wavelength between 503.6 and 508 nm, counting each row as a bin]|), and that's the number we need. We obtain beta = 23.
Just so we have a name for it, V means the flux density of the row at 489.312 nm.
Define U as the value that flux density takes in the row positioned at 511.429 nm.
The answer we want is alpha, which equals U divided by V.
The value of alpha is 1.23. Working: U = 32.6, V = 26.5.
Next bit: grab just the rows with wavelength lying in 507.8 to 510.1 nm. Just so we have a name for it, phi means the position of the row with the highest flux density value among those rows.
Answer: 509.549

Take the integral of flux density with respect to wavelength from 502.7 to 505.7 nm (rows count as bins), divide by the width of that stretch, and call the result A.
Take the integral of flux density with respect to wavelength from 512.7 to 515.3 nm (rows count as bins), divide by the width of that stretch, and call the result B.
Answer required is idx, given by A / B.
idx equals 1.01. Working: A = 30.1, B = 29.9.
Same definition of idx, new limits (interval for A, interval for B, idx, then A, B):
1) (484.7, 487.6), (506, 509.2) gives 0.96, 28.8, 30.0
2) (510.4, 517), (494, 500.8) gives 0.92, 29.8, 32.2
